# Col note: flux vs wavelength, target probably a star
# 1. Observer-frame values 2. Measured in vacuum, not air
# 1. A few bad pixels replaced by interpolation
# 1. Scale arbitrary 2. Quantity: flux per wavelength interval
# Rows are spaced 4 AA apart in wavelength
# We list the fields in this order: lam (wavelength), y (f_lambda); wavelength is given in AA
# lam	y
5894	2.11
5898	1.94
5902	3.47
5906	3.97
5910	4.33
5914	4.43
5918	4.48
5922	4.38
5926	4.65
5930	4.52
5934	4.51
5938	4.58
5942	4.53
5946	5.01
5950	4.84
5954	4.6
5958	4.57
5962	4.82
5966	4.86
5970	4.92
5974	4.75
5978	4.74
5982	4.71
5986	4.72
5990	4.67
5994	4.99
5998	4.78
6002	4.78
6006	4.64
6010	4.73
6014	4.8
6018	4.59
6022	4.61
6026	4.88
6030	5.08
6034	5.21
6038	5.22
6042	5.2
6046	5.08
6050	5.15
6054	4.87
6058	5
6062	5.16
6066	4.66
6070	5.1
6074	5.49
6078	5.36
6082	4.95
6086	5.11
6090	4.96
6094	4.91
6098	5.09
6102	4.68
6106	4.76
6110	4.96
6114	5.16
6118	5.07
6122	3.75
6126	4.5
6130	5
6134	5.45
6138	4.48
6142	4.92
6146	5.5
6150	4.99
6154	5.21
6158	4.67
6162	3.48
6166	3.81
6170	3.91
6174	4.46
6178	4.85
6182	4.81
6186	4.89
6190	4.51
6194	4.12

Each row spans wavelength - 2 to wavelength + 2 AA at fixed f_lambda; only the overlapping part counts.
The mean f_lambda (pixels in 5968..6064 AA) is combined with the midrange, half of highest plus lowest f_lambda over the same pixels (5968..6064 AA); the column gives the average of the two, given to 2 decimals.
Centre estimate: 4.90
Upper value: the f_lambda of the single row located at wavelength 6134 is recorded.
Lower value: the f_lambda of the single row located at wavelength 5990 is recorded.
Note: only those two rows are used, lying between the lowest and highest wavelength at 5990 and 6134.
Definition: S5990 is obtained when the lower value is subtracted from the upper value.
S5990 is 0.78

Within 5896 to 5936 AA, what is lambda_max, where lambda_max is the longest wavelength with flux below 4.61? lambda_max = 5934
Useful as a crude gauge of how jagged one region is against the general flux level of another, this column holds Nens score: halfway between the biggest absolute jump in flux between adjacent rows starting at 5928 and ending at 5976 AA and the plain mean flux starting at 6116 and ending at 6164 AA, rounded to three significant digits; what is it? 2.62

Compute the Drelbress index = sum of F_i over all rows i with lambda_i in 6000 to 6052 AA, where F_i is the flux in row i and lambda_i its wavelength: 64.0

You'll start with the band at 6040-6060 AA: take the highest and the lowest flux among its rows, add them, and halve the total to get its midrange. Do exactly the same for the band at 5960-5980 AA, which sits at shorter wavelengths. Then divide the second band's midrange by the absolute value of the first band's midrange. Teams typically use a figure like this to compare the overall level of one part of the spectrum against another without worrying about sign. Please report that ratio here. 0.96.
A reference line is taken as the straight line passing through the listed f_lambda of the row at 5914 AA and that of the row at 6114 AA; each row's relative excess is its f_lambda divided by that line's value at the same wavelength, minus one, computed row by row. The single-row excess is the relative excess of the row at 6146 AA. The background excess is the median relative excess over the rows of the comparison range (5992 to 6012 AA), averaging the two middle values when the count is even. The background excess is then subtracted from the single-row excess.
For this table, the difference 0.04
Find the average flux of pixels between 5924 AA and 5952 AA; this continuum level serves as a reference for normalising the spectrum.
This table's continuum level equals 4.7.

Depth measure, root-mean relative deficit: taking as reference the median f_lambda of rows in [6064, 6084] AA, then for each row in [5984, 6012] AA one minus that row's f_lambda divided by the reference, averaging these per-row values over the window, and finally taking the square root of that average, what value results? 0.26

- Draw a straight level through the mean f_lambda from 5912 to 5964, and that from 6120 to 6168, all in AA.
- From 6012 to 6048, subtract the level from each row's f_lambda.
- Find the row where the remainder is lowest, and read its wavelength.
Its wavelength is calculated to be 6018 AA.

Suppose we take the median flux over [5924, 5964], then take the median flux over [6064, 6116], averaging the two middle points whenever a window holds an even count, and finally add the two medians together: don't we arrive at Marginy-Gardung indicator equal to 9.55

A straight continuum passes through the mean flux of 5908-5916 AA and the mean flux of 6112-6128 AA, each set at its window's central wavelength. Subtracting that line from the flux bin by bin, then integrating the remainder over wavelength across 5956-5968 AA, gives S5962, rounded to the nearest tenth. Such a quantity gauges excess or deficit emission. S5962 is 3.7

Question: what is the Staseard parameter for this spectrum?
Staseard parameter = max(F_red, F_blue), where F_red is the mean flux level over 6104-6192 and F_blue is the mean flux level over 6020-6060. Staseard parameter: 5.03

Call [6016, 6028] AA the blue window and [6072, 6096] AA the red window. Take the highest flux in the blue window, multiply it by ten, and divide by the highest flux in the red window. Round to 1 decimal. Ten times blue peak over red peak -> 8.9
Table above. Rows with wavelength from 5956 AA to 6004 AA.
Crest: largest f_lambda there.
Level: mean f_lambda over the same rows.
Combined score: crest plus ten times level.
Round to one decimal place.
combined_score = 52.7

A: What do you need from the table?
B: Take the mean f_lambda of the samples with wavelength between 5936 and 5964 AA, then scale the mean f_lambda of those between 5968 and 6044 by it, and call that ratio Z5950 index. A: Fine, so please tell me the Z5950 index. 1.03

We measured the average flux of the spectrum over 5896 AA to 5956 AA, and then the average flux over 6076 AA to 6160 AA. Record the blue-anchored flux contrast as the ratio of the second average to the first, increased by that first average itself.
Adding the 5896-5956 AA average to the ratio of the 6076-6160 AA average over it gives 5.43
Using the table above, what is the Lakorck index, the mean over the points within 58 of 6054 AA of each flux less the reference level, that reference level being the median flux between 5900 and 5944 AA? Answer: 0.48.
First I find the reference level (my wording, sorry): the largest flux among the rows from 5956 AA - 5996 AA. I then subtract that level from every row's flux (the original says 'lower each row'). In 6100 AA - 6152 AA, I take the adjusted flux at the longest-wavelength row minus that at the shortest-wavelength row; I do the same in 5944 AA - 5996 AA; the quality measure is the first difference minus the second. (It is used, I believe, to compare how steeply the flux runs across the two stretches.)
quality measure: 0.33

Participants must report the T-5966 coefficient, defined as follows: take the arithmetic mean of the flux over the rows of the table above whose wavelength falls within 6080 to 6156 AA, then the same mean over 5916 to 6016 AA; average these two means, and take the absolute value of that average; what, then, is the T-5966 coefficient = 4.81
